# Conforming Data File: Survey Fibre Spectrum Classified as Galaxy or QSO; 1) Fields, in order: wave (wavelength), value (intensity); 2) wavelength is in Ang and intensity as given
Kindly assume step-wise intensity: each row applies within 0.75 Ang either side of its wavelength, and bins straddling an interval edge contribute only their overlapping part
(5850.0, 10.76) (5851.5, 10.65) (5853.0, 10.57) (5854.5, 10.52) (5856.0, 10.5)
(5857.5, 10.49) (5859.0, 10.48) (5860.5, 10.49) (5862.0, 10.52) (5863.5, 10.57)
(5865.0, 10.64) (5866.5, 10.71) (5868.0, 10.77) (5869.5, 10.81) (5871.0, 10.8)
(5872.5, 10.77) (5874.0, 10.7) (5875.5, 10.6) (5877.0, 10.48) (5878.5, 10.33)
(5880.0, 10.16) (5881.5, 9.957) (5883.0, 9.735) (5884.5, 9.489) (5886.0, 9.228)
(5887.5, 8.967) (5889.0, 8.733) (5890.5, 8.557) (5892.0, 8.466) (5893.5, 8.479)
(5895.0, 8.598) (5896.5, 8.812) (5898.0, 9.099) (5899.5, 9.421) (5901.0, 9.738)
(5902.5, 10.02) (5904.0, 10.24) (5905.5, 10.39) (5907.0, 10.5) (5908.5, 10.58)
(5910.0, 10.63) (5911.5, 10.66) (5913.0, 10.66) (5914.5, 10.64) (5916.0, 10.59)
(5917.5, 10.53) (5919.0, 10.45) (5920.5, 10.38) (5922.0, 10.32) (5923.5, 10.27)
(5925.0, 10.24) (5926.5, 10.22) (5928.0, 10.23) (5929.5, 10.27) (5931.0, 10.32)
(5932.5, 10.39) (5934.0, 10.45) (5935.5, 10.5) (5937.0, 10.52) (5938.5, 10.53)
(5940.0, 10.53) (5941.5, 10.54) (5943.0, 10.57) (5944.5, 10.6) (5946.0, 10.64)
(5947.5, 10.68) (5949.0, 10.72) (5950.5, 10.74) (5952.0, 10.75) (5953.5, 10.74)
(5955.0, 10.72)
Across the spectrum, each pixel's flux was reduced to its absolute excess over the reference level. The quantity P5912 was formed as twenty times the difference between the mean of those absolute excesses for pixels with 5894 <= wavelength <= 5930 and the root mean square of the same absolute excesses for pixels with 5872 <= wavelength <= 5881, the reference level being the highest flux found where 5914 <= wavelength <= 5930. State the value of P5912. 5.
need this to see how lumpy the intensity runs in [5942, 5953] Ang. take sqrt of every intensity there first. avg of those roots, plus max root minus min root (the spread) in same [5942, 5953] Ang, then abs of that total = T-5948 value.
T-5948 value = 3.29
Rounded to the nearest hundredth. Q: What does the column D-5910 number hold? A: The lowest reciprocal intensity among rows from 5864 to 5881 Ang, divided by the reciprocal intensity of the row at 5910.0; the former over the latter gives 0.98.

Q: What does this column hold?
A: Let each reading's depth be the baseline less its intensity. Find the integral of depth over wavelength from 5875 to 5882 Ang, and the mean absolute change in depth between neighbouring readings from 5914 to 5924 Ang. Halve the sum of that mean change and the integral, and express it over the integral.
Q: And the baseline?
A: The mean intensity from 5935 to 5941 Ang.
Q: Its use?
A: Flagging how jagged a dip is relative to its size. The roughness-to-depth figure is 0.52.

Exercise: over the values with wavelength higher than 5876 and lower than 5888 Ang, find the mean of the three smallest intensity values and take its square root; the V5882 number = 3.04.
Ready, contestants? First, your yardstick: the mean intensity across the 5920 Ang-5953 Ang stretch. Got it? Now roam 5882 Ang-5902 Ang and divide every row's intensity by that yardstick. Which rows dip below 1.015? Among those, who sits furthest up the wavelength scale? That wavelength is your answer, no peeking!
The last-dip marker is 5901.0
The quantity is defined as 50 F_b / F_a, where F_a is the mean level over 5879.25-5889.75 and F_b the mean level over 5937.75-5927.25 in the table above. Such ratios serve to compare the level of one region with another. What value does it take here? 54.8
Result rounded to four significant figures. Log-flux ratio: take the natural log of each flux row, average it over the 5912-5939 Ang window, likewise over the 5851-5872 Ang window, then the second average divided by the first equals 1.008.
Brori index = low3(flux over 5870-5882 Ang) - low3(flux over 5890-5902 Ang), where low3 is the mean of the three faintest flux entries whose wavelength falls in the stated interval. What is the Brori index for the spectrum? 1.6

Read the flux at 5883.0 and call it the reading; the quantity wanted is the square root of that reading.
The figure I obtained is 3.12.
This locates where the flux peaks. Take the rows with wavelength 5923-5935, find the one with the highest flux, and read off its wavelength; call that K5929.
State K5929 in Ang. 5934.0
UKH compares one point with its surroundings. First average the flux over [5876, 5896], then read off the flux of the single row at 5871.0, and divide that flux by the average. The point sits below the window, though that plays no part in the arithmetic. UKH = 1.16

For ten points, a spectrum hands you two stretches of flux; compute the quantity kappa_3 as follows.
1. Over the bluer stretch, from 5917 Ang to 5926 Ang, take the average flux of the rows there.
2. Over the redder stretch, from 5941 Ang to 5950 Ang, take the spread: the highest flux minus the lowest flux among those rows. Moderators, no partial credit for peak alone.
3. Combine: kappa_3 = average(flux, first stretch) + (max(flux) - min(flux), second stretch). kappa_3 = 10.5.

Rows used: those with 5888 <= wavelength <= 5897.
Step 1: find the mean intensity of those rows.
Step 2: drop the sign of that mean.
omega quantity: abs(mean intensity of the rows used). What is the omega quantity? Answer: 8.61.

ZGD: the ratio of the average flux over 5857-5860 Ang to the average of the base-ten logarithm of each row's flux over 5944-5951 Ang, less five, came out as 5.20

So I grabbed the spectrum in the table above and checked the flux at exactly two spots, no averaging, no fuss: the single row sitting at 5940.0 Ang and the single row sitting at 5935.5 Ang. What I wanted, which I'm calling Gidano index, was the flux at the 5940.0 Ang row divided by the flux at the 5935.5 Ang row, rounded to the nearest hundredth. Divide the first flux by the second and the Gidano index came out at 1.00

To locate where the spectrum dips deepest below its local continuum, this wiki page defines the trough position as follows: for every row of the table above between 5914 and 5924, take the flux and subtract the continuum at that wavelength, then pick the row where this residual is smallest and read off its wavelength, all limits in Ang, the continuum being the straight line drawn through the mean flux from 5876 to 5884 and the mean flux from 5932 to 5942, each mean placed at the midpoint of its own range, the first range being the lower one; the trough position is 5923.5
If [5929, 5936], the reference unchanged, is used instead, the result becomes 5929.5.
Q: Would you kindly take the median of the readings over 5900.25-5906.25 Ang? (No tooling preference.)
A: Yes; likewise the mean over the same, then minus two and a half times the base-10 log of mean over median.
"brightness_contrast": 0.0035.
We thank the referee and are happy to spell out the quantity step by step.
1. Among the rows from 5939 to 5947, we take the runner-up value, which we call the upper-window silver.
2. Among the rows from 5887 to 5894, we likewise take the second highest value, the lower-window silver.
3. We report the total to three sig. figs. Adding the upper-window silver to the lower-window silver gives 19.3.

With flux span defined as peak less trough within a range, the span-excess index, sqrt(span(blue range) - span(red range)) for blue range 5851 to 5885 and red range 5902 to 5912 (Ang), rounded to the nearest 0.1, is 0.8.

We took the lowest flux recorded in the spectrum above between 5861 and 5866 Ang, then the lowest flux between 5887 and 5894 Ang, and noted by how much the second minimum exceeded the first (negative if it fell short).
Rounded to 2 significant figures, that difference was -2.1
